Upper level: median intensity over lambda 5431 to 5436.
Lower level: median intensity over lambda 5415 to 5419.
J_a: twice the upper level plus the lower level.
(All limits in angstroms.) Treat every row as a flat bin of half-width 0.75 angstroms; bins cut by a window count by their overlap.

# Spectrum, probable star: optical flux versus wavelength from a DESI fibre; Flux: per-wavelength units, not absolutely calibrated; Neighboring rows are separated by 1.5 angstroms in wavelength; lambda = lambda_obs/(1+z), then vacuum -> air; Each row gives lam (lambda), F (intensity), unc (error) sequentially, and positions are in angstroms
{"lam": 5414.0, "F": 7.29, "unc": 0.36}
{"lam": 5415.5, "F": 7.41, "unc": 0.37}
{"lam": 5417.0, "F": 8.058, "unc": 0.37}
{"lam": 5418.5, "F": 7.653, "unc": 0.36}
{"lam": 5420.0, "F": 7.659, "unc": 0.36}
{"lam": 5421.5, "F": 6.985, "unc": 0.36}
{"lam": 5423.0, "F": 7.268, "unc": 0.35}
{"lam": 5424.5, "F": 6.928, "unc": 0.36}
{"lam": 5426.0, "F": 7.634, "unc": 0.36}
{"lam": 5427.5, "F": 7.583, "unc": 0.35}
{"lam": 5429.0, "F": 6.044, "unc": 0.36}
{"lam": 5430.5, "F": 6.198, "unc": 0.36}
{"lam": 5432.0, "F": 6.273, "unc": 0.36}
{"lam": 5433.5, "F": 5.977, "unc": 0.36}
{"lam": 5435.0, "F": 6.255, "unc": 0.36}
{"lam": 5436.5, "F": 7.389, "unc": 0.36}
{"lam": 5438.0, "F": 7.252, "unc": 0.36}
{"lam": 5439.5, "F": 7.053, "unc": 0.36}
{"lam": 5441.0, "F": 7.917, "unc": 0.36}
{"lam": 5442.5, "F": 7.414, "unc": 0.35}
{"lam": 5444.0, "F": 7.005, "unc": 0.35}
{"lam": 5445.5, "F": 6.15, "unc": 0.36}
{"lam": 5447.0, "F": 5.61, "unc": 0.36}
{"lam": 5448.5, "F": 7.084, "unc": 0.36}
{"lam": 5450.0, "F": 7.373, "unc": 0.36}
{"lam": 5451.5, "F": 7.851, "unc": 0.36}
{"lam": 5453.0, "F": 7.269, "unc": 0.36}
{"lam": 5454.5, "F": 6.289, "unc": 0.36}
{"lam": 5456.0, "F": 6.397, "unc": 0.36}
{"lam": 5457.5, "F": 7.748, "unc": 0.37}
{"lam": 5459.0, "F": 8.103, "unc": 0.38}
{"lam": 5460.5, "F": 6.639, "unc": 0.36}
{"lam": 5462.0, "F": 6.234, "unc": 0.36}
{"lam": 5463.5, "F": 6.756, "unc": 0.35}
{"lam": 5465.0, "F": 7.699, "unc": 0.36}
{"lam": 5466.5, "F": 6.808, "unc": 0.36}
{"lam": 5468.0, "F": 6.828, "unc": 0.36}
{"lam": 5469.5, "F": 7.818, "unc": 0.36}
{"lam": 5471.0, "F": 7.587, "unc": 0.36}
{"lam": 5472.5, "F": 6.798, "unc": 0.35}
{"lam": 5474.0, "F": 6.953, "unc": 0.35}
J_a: 20.2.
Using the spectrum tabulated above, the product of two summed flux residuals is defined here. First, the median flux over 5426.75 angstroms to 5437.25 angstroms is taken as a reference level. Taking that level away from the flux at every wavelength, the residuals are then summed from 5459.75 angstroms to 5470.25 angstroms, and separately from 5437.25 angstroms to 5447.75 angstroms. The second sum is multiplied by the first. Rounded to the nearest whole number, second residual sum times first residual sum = 23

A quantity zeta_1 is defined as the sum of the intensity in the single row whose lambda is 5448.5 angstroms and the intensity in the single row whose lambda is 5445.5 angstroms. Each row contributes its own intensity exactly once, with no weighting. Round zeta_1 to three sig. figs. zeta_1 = 13.2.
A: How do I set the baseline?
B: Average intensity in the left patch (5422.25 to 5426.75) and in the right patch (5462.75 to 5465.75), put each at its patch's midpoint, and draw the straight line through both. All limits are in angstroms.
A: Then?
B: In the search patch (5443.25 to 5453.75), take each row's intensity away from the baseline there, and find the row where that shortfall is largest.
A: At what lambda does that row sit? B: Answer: 5447.0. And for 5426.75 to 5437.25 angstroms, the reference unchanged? 5433.5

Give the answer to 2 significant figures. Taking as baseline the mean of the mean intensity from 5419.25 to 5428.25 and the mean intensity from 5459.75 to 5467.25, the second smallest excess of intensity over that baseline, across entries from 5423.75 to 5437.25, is -1.0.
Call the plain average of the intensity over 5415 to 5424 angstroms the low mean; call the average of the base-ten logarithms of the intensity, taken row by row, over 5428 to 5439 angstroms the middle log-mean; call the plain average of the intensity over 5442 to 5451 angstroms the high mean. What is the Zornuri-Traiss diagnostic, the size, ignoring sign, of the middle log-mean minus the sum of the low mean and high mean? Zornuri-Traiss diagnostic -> 13.5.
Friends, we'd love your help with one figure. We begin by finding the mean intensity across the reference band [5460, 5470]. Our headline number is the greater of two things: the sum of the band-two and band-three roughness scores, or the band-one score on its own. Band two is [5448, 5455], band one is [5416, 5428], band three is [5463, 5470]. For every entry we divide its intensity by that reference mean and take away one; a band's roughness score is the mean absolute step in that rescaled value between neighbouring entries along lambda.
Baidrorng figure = 0.186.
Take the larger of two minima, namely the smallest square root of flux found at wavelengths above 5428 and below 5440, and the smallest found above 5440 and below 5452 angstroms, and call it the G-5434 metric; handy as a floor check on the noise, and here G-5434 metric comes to 2.44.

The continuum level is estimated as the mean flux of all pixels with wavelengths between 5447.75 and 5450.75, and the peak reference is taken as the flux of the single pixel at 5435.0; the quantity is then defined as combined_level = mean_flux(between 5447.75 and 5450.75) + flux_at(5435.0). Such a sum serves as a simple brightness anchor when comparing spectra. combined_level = 13.5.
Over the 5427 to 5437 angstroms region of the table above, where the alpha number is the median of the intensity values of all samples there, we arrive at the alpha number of 6.3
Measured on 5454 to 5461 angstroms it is 6.6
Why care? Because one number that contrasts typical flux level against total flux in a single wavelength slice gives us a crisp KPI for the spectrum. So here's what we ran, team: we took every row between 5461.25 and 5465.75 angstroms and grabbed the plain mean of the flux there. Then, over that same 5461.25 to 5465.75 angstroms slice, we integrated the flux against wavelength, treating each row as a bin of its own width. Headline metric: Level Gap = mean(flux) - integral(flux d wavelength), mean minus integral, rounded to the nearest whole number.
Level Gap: -24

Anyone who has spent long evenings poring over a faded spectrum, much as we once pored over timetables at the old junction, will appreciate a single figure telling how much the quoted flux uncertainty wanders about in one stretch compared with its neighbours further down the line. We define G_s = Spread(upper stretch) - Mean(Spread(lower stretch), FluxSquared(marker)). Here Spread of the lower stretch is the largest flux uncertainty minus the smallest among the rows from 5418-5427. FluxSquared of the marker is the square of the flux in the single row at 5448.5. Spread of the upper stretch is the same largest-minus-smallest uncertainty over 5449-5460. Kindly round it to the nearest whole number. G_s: -25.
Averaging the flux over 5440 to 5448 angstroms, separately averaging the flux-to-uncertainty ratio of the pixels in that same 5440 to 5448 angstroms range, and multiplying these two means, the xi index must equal 131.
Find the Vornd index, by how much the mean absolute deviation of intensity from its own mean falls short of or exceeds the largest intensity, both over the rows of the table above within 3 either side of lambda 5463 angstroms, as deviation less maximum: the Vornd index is -7.27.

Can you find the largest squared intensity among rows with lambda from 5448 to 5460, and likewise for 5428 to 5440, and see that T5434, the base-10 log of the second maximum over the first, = -0.080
